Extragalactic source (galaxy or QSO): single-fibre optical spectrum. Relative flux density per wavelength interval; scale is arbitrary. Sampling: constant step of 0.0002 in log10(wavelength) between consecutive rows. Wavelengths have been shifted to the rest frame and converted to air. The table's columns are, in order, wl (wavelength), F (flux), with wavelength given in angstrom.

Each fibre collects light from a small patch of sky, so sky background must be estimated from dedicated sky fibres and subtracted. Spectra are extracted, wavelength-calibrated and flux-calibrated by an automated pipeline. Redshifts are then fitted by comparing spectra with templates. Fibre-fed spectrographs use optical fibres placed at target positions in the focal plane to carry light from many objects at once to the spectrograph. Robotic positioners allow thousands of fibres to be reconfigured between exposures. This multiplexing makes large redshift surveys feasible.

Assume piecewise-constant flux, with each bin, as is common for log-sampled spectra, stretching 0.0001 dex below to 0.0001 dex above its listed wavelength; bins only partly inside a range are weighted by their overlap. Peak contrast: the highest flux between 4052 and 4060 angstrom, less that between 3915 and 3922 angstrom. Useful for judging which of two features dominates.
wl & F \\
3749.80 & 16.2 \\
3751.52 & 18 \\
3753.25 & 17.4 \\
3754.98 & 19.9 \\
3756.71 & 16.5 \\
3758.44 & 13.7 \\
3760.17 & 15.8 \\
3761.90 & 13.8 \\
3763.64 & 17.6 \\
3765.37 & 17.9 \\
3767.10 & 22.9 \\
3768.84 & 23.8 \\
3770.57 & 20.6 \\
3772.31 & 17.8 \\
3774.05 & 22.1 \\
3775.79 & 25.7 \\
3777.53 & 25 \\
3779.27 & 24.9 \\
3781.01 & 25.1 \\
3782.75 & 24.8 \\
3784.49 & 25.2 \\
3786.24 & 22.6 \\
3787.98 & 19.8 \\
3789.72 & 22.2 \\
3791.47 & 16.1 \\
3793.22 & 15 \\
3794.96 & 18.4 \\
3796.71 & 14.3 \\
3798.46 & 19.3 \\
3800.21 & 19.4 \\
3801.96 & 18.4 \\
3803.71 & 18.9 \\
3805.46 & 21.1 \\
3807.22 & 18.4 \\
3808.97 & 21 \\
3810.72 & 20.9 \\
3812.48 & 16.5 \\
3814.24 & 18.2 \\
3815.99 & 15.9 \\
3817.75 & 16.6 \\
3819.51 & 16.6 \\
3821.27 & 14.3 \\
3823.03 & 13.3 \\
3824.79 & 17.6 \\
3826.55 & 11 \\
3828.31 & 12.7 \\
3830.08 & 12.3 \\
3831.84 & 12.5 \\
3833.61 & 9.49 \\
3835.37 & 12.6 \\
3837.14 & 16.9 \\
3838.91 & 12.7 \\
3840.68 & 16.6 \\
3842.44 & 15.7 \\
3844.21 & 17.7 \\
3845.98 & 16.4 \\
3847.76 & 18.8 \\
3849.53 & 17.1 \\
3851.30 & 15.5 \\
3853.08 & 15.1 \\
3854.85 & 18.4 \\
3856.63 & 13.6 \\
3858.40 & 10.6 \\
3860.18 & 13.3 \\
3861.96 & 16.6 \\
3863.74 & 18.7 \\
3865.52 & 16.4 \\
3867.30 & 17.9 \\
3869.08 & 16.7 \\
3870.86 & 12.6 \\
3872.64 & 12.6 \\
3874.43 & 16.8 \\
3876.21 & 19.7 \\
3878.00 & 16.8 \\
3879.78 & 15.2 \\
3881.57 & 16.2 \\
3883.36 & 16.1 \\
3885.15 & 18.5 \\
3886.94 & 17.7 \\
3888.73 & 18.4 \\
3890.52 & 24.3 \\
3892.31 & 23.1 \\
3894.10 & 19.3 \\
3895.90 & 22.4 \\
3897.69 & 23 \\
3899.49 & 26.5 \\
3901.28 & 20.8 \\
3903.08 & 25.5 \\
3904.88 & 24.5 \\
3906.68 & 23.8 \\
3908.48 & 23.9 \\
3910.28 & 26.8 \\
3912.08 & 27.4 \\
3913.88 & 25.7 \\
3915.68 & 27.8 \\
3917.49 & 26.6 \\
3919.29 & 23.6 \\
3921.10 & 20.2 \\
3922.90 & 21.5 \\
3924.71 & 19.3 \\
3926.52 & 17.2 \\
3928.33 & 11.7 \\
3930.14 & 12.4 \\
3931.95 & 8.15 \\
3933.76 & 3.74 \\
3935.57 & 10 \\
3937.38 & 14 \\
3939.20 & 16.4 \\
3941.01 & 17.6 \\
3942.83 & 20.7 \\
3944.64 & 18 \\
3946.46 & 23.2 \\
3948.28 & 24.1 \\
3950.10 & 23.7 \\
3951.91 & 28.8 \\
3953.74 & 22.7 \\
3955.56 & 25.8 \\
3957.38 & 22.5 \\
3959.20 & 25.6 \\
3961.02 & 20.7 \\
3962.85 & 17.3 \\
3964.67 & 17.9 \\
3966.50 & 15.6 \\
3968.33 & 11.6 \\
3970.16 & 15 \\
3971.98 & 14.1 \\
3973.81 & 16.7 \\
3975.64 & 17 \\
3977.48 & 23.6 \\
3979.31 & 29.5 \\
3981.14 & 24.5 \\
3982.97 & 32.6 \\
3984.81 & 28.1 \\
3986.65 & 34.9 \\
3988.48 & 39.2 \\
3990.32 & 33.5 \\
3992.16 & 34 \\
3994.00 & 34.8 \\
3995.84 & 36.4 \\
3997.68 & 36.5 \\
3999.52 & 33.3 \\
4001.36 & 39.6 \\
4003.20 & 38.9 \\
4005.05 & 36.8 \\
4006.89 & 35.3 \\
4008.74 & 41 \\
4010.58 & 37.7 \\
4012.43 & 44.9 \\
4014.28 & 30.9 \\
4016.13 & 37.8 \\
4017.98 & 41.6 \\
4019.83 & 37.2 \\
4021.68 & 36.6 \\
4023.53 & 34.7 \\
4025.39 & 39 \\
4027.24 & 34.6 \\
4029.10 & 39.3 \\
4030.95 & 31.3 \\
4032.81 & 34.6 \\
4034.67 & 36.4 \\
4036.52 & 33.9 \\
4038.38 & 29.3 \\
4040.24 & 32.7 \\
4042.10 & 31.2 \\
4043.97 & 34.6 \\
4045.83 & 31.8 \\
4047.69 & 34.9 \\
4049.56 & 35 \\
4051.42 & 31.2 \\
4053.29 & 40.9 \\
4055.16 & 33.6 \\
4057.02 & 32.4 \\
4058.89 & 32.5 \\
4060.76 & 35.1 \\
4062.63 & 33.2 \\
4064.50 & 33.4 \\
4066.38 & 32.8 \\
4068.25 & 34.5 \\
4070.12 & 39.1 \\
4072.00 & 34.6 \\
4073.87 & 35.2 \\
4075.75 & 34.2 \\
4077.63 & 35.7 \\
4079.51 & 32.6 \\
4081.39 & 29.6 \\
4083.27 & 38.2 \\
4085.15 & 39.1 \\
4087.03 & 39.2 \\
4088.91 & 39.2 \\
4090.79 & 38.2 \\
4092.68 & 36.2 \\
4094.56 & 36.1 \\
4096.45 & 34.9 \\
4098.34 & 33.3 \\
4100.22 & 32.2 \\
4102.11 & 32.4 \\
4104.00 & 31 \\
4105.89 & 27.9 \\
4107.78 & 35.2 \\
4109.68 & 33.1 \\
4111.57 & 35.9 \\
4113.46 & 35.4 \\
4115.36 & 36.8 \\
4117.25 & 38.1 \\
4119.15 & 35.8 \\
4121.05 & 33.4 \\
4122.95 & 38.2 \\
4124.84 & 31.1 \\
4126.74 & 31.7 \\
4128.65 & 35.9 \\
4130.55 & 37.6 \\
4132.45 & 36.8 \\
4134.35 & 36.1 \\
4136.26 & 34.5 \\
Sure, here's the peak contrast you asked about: 13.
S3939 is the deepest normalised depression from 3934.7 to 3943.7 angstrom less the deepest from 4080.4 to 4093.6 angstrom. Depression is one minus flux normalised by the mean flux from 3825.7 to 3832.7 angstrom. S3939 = 1.6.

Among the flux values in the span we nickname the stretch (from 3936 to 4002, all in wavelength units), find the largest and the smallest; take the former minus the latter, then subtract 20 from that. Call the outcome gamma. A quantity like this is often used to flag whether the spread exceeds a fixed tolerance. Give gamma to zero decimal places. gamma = 8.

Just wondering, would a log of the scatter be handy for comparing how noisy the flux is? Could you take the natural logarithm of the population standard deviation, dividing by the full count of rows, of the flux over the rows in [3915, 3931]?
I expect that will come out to 1.7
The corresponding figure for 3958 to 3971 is 1.4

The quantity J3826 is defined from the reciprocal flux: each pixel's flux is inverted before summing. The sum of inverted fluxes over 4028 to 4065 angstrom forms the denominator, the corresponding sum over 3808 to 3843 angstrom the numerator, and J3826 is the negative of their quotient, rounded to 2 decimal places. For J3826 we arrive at -2.31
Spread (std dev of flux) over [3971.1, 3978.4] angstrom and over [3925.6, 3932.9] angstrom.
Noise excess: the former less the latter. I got 0.3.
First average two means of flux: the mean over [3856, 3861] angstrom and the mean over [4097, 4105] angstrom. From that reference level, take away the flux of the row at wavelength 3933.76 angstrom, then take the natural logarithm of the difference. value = 2.9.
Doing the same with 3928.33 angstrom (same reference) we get 2.4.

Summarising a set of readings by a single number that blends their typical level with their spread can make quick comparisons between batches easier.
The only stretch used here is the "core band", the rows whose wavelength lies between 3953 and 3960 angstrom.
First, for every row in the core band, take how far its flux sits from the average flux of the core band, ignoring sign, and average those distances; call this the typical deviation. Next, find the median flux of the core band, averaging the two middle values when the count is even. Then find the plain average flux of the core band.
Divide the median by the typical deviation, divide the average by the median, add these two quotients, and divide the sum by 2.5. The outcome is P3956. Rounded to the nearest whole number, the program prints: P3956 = 7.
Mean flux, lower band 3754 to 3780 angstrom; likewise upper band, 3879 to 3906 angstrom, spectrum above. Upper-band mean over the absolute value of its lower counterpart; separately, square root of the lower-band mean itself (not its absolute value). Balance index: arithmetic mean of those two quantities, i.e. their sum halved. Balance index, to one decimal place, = 2.8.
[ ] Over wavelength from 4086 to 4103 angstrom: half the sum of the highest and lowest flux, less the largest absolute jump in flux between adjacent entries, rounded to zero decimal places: 34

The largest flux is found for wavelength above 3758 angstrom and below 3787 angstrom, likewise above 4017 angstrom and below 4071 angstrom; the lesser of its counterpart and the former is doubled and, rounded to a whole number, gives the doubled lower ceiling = 51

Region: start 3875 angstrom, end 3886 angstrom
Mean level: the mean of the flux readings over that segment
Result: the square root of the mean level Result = 4.13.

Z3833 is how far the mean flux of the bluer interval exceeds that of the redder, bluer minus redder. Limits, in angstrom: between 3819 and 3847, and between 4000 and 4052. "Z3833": -22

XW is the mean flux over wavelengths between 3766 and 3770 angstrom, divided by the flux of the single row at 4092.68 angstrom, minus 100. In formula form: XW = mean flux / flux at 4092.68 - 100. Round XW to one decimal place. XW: -99.4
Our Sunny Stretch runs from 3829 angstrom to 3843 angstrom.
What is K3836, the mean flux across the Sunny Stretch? 14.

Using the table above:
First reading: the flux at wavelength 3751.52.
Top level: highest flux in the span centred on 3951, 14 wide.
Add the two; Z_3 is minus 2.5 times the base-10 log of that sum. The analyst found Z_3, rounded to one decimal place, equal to -4.2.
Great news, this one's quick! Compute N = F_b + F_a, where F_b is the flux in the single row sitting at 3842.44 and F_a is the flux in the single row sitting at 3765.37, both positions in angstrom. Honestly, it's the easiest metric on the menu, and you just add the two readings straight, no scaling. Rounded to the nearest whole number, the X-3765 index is 34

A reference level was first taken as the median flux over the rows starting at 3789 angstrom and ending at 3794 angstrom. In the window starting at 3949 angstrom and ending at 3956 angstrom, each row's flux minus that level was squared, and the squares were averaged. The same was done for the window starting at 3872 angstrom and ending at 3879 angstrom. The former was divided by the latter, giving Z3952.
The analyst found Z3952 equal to 14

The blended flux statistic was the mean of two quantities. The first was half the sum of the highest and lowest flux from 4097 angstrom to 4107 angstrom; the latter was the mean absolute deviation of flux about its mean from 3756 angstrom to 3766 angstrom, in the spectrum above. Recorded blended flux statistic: 16.0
